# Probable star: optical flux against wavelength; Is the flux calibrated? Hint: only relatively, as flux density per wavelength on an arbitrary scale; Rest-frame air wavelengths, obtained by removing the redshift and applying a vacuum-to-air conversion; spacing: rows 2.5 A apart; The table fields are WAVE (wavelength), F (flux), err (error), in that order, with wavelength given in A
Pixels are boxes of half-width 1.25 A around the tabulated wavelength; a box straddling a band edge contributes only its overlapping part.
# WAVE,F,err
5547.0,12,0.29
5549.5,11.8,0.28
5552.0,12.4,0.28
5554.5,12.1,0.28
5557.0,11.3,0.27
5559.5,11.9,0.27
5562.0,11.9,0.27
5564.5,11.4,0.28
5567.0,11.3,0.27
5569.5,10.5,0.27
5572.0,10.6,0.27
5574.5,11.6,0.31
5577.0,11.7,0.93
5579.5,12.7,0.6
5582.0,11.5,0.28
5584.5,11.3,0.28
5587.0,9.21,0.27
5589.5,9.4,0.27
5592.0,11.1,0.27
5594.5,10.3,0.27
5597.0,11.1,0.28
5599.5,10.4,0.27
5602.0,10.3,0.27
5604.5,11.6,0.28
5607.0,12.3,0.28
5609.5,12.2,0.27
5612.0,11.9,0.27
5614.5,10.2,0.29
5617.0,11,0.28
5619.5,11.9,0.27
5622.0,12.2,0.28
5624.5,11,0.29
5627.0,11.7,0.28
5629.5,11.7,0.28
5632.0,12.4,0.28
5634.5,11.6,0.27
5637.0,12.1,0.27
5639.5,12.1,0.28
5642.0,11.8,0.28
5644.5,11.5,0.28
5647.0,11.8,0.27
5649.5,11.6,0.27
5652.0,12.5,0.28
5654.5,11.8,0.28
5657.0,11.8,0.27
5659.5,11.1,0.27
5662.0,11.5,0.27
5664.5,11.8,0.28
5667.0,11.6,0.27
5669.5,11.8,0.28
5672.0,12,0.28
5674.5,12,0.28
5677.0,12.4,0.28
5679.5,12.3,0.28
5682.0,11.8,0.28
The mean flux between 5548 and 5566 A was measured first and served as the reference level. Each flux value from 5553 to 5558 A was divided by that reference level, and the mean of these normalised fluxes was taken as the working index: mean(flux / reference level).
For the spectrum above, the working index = 0.99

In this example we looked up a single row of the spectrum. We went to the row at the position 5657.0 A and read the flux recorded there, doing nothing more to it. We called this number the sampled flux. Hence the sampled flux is 11.8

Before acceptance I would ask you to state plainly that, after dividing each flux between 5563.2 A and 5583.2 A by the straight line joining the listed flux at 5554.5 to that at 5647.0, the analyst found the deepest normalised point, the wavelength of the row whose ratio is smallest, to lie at 5569.5 A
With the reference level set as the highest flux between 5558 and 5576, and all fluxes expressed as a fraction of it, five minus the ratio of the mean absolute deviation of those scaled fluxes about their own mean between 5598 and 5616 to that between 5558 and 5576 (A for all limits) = 3.11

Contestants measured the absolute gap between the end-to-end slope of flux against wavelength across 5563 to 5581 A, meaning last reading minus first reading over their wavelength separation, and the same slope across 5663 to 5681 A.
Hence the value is 0.053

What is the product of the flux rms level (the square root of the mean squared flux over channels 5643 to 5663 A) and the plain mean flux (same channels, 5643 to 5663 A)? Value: 137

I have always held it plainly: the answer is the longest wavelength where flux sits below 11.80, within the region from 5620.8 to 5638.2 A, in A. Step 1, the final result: 5634.5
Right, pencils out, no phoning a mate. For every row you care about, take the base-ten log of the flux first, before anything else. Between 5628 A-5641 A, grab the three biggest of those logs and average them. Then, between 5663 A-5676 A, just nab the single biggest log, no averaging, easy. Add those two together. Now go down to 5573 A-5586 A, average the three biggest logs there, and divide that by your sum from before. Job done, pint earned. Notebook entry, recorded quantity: 0.498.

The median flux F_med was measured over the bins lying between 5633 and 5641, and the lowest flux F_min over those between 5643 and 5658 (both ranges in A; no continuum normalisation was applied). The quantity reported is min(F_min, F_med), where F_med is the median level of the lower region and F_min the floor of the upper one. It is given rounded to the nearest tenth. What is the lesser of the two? 11.5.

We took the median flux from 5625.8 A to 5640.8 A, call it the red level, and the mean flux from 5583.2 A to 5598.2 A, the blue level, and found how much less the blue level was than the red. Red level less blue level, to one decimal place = 1.5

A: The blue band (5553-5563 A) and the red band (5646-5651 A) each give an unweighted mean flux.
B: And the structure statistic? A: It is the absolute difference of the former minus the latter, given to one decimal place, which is 0.1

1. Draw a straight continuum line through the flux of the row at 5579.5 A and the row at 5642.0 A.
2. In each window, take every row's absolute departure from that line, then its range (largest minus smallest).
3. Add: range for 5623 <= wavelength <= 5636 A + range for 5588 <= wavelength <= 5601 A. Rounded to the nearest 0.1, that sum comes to 2.6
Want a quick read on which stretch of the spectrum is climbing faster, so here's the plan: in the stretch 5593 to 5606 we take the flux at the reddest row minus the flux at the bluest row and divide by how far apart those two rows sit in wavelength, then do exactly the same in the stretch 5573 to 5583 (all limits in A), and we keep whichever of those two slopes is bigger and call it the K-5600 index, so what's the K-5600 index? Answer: 0.13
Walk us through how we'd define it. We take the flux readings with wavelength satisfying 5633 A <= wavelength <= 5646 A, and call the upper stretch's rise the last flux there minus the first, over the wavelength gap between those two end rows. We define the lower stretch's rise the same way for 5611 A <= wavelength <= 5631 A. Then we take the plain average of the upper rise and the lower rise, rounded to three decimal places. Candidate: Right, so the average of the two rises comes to -0.011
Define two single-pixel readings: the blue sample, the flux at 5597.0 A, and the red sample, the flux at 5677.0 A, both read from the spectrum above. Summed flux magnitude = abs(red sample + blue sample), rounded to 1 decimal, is 23.5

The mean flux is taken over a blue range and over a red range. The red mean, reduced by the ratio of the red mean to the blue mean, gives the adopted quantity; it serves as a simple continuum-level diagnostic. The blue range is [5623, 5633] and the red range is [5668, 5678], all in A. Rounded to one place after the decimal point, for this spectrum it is 11.0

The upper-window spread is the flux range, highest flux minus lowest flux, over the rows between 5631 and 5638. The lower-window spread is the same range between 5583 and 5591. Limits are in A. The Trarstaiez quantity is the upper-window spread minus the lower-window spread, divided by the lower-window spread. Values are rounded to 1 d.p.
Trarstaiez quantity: -0.6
